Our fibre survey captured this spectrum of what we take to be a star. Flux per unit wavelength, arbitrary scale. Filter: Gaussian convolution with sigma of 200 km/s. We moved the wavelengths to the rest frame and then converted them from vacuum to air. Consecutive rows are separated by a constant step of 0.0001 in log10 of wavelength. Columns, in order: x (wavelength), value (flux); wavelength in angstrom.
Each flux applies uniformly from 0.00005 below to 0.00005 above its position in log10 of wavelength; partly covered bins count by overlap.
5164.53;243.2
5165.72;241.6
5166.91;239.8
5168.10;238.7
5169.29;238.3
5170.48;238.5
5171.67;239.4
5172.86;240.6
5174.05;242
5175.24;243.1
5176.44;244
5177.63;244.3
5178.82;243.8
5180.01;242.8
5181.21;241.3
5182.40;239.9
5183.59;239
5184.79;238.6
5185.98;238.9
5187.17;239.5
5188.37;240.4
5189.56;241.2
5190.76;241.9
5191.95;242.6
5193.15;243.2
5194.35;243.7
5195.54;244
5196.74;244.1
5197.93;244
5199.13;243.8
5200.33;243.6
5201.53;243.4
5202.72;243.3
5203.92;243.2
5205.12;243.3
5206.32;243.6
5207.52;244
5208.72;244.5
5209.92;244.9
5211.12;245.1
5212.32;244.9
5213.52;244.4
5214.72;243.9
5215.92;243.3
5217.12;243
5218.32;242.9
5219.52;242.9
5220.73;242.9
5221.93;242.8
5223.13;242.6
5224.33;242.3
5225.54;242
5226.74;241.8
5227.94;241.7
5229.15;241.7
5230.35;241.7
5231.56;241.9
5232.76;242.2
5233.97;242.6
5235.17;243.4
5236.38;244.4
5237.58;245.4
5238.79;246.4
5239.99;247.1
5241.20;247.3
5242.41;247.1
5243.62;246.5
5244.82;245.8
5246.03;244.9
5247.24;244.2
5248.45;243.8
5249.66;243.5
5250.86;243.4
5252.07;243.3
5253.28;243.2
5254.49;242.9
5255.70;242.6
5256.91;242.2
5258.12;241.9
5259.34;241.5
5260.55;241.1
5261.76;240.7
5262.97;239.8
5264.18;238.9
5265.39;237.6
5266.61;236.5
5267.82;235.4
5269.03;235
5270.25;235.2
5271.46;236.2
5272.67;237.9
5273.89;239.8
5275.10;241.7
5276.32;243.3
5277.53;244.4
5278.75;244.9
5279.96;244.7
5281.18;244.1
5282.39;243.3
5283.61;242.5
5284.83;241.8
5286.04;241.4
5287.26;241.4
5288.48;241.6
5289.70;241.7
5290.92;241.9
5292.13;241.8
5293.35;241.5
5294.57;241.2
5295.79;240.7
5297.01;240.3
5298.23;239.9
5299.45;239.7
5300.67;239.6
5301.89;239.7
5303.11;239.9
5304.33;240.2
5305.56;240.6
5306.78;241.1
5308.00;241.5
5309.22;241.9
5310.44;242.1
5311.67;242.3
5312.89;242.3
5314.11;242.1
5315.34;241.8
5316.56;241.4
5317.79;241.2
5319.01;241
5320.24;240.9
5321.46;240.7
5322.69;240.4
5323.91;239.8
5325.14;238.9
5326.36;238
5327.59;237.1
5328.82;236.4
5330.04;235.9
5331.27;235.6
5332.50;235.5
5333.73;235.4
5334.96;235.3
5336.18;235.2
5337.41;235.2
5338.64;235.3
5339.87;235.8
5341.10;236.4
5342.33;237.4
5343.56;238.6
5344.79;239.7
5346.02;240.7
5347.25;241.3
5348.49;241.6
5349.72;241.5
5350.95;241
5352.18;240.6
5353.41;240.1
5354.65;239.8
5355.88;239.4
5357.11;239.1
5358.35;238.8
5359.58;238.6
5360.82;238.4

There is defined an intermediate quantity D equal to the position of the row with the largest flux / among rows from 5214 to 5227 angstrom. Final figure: 5214.72 angstrom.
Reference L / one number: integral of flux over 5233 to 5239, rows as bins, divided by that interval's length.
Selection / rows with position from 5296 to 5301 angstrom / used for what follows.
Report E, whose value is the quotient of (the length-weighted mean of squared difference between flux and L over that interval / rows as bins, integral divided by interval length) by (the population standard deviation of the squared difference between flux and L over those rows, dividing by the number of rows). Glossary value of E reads 7.8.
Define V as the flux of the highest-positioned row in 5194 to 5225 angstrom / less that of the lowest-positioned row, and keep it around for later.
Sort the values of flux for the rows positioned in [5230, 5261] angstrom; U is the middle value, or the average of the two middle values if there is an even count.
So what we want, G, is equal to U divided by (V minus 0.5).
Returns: -128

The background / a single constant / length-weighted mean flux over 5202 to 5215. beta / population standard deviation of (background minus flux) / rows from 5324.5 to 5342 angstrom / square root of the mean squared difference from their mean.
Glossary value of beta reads 1.1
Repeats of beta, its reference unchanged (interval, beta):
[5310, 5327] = 1.2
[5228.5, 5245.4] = 2.1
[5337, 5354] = 2.3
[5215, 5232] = 0.6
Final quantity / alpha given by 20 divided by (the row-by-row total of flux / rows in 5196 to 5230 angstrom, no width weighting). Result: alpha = 0.0029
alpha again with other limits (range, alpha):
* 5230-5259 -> 0.0034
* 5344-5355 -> 0.0092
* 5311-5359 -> 0.0021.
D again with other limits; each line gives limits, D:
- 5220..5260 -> 5241.20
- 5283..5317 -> 5283.61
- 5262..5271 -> 5262.97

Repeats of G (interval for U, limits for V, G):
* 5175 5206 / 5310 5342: -39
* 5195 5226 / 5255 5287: -143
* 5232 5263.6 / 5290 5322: -143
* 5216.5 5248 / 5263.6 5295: 135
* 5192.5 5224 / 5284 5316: -487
